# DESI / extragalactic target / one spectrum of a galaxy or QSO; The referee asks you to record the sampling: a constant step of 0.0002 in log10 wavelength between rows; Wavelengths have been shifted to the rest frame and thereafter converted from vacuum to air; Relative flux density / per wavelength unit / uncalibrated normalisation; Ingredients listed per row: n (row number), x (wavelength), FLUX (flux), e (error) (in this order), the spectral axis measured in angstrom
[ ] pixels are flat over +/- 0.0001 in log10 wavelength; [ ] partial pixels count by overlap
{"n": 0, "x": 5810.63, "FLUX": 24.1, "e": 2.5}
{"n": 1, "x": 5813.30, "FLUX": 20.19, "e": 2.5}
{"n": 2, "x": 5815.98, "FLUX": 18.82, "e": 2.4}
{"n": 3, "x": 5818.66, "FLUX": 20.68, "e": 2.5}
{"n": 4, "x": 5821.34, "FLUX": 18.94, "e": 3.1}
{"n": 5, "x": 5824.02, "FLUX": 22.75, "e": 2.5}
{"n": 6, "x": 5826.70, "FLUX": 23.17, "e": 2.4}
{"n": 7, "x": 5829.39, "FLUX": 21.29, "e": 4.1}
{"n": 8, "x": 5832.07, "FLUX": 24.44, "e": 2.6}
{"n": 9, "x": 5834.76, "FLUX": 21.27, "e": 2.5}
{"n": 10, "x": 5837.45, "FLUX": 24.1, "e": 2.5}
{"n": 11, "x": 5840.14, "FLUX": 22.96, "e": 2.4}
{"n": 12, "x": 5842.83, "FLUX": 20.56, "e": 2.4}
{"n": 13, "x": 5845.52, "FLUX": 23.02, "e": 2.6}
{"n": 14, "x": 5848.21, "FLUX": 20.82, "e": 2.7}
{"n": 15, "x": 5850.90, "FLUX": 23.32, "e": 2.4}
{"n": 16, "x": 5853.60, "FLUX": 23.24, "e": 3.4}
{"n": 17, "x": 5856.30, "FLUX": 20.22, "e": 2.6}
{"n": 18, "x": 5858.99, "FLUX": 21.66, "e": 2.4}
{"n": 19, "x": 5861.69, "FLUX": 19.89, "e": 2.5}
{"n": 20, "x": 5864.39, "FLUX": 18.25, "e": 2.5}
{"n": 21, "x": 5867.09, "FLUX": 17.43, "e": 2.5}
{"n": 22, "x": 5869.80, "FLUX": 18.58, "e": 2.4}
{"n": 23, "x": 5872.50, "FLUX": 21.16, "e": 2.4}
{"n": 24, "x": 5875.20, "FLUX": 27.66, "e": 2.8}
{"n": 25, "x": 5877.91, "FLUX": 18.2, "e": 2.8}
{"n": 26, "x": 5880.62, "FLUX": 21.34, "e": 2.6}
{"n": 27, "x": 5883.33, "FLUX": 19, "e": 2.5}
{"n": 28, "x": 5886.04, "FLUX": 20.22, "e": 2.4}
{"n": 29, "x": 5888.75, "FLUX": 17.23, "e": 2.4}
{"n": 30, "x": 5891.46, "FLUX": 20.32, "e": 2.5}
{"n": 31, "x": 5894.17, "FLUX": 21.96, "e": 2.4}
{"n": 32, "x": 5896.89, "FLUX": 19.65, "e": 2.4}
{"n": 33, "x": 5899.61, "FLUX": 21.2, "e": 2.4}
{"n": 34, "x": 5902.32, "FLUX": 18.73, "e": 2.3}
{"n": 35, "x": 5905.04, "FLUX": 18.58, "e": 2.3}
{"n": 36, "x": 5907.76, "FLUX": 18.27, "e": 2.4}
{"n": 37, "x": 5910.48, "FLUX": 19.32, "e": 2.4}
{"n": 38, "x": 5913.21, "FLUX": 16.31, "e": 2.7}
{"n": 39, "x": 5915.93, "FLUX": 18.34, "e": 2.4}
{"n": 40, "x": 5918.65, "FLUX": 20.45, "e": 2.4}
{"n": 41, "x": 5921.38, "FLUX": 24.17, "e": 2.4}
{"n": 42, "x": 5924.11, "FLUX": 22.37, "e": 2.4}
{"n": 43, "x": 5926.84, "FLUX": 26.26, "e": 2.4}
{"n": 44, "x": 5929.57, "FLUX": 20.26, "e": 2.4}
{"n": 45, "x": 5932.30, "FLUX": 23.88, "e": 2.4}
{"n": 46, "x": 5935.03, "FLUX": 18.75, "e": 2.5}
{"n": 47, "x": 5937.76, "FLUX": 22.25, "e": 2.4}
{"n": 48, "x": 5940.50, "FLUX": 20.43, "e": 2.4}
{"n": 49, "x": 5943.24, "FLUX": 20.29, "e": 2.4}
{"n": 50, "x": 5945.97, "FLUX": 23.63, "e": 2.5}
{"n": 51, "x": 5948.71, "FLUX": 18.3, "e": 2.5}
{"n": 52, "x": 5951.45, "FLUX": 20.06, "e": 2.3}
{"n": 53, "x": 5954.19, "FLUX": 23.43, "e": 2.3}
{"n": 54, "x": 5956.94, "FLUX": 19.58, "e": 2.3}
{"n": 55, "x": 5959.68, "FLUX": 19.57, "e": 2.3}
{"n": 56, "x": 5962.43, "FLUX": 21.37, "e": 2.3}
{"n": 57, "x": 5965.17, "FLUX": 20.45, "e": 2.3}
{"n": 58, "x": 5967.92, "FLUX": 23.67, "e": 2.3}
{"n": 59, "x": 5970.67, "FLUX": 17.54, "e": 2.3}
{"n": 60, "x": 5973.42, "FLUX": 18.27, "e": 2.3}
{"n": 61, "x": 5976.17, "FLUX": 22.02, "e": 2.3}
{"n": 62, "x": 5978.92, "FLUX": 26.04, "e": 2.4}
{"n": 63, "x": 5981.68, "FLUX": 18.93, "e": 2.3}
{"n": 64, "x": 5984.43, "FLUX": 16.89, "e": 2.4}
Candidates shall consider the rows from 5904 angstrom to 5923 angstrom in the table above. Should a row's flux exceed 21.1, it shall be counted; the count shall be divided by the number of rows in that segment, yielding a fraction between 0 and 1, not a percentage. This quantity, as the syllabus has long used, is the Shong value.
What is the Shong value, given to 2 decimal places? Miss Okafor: 0.14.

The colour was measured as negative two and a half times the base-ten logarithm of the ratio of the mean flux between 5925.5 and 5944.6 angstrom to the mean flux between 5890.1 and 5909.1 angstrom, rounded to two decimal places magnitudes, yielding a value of -0.10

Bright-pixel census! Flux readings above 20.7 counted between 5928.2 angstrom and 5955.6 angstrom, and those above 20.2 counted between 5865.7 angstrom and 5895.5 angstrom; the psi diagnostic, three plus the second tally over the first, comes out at 4.5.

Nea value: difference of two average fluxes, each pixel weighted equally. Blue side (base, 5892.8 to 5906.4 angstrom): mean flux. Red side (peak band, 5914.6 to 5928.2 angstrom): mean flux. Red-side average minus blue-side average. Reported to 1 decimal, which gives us 2.3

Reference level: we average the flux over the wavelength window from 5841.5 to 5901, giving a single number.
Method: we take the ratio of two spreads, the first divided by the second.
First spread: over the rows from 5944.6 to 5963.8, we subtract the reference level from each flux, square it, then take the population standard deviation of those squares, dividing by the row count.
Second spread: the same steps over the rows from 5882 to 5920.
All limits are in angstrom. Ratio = 0.64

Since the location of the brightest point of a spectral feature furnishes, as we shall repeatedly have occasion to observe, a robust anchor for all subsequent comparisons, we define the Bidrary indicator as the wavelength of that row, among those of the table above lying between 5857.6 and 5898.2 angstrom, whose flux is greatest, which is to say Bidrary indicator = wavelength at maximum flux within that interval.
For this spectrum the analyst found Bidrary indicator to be 5875.20 angstrom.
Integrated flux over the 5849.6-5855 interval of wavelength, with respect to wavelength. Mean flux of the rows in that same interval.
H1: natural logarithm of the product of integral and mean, 7.98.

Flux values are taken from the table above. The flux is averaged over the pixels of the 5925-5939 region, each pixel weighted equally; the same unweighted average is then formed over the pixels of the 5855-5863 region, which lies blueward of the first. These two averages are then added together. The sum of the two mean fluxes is 42.9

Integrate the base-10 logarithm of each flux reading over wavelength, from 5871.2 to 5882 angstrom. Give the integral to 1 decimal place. 14.5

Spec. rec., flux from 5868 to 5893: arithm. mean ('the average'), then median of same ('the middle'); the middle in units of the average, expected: 0.99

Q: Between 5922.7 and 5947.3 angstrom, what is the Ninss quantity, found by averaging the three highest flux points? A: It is 24.6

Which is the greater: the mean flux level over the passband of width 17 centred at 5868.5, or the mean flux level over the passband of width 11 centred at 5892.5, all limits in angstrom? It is 20.5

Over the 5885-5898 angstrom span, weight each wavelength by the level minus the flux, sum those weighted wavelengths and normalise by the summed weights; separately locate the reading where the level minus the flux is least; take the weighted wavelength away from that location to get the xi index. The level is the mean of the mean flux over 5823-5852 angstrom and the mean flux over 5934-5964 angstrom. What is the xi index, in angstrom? 3.8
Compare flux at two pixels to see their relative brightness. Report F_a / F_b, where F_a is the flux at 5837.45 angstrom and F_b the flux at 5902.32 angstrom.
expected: 1.29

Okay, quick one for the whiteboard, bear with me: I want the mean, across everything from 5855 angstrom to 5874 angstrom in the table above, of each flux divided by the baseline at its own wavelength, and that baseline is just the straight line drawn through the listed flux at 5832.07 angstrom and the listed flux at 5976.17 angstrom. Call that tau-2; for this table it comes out 0.82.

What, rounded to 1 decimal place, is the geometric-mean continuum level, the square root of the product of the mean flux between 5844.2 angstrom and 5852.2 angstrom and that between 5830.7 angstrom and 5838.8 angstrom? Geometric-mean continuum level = 22.8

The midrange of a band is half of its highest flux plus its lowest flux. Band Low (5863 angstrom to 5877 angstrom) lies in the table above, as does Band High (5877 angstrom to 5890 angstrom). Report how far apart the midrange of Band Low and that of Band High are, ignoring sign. 3.3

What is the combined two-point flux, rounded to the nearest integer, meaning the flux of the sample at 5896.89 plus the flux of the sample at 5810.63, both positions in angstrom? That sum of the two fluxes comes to 44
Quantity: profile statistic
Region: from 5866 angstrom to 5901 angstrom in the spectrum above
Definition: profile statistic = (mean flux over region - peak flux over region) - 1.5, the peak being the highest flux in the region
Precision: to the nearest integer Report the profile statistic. -9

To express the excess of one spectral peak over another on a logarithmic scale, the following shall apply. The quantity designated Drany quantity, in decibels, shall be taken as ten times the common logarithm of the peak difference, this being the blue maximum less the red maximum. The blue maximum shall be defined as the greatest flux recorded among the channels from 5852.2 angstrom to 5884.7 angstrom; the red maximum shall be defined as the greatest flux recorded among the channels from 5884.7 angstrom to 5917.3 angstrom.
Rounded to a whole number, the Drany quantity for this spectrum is 8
